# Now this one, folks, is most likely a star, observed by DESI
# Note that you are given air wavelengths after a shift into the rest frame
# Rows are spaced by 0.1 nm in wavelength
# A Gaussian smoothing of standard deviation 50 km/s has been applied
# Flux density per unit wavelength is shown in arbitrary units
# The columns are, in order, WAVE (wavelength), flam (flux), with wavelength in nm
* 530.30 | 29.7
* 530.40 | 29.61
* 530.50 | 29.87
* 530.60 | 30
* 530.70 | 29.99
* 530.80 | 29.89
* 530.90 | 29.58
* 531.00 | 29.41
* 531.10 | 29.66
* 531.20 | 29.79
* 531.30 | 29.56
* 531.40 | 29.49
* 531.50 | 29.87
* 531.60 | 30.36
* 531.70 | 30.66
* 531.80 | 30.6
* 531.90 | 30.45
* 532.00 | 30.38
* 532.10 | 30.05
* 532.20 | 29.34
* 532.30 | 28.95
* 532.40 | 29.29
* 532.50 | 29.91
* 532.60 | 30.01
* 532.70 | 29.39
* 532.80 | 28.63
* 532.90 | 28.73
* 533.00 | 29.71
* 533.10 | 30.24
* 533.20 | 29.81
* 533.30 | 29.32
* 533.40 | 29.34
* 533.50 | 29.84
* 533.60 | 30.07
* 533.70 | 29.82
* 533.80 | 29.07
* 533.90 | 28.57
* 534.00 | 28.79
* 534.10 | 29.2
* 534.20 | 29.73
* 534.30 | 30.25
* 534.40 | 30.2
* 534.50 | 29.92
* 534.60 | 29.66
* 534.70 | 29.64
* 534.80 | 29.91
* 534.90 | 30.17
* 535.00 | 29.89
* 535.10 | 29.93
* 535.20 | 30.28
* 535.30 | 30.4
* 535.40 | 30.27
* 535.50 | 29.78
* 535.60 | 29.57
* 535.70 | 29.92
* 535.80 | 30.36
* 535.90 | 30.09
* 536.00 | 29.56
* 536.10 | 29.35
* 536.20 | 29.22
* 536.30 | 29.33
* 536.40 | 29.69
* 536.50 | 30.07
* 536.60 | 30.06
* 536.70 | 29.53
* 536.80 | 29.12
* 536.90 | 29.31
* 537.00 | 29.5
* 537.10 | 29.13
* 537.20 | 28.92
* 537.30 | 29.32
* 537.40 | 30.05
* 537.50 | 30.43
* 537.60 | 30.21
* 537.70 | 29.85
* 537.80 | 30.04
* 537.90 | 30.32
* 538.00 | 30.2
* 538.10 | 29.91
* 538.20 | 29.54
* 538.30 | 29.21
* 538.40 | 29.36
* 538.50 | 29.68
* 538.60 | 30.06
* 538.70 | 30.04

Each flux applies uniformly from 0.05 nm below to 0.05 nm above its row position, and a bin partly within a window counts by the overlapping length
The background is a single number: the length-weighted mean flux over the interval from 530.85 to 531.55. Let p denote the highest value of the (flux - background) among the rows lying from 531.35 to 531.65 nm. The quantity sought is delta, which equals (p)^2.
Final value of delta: 0.5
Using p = 0.74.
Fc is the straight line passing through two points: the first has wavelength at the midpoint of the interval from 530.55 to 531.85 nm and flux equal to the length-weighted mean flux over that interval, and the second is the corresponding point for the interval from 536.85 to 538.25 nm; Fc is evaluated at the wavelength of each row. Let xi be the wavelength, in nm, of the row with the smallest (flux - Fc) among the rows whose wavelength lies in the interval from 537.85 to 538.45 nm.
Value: 538.30 nm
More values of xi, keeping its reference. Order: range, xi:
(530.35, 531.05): 531.00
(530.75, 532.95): 532.80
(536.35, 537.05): 536.80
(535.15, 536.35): 536.20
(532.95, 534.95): 533.90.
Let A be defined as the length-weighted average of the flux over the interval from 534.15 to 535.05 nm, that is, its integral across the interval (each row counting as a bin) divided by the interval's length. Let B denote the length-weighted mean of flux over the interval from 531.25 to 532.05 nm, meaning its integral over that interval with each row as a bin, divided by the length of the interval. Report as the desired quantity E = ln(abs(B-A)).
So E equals -1.4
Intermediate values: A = 29.9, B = 30.17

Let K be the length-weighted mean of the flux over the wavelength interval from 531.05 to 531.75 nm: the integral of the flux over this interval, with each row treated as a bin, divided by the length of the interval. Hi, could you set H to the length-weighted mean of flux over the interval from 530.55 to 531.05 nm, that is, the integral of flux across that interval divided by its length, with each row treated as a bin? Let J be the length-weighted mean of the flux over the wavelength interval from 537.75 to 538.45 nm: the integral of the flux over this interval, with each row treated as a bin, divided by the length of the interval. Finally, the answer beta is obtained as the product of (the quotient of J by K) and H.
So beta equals 29.7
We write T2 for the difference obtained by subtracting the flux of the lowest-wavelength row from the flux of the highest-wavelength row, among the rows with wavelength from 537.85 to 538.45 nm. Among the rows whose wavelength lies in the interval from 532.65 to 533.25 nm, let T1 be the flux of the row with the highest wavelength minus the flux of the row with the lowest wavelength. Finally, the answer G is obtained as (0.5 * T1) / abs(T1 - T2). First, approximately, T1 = 0.4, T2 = -1.0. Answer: 0.2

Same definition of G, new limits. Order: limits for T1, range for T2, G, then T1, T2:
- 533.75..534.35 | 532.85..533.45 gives 1.0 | 1.2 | 0.6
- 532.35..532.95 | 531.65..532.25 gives -0.4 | -0.6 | -1.3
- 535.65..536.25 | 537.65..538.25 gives -0.9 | -0.7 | -0.3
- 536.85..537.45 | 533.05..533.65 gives 0.4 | 0.7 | -0.2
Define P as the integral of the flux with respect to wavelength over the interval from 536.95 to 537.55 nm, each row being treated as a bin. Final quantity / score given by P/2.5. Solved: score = 7.09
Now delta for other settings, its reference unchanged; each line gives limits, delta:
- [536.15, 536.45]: 0.0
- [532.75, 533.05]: 0.0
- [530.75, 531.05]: 0.1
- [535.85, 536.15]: 0.2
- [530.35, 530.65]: 0.1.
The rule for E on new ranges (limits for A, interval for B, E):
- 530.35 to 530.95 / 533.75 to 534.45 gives -0.9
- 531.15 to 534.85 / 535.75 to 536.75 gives -3.3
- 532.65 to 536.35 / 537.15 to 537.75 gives -2.1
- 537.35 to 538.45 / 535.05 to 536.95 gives -2.0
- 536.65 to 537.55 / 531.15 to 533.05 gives -1.3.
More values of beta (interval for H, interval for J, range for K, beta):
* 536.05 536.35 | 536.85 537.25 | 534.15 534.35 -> 28.5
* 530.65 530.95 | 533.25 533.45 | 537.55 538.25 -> 29.1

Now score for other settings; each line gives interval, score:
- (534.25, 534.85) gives 7.18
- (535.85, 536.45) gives 7.09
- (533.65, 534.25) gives 7.01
